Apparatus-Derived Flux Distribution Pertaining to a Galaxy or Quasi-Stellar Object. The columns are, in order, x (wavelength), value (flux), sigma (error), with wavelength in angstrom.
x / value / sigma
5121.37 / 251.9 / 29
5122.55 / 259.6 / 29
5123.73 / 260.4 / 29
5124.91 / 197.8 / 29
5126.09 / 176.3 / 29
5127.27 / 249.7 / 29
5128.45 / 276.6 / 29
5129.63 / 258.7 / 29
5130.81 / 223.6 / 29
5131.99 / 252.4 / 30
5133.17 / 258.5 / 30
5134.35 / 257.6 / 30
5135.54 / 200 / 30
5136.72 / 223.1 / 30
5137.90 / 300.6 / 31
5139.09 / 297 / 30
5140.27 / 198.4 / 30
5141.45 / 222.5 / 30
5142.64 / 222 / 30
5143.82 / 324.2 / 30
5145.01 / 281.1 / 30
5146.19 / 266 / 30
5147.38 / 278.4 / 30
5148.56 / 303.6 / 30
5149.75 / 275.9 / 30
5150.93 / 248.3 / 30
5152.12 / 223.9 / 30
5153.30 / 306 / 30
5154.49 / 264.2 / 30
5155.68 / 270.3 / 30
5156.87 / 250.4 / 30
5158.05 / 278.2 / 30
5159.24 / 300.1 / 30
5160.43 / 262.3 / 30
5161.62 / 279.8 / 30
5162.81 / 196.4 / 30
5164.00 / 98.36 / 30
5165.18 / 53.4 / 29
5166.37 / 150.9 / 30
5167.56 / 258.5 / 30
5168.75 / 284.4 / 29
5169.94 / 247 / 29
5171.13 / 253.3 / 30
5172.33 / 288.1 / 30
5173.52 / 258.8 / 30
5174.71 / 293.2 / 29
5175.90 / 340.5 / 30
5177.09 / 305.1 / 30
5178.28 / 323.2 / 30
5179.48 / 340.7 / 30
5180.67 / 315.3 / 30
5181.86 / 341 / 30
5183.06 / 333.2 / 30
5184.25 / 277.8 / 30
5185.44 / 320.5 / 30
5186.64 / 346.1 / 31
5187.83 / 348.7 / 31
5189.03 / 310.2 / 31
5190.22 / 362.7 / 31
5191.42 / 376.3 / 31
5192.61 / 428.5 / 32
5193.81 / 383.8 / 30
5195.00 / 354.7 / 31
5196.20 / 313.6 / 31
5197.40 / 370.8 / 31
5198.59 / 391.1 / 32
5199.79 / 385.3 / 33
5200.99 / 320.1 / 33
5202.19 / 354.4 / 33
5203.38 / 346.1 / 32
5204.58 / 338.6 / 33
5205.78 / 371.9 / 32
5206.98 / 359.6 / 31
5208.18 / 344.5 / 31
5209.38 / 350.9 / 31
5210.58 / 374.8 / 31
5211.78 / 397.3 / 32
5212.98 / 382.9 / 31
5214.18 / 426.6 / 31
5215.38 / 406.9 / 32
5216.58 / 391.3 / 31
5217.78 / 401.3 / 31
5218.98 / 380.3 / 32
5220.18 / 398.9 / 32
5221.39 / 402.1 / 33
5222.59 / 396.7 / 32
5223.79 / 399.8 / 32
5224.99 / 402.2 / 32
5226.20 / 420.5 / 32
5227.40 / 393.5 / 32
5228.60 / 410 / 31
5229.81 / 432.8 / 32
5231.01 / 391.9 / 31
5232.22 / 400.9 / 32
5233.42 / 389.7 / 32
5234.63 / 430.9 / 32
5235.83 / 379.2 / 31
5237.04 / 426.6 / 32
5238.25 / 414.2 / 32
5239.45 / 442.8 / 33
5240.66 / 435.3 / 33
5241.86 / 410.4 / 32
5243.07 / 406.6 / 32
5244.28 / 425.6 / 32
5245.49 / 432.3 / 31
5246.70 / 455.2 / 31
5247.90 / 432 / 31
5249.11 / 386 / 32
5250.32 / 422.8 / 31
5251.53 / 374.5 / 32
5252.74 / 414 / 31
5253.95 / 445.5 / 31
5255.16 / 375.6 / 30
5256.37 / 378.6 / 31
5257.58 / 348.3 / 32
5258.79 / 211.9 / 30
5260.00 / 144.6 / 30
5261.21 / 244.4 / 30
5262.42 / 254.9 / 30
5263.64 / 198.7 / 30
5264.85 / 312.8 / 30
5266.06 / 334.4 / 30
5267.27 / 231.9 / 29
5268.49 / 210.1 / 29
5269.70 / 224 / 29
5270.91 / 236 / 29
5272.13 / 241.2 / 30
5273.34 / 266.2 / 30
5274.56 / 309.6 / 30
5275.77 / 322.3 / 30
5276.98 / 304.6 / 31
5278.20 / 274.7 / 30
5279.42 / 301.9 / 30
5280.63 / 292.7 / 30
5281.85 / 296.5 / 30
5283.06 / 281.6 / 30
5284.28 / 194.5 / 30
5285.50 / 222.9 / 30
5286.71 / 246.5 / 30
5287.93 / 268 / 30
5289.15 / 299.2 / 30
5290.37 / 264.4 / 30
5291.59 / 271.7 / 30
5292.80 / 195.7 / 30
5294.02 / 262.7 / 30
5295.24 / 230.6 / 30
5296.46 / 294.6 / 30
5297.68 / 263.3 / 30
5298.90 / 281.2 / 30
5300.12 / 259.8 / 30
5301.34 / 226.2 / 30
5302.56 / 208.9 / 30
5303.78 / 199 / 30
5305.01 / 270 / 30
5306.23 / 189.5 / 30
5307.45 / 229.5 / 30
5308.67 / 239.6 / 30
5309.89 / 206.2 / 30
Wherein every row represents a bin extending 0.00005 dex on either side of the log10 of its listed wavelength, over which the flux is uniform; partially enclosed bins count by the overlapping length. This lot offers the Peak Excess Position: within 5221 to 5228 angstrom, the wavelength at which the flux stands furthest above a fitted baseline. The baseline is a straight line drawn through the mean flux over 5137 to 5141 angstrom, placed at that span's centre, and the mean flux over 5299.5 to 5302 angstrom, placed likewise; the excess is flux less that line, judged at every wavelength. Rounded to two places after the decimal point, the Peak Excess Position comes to 5226.20 angstrom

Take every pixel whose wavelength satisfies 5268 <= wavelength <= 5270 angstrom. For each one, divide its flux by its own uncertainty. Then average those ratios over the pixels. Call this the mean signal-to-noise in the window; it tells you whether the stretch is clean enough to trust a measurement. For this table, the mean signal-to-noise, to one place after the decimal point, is 7.5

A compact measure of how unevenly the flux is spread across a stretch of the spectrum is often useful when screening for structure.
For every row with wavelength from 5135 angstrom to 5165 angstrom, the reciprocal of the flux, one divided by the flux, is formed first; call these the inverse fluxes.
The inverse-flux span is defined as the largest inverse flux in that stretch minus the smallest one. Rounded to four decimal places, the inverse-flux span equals 0.0071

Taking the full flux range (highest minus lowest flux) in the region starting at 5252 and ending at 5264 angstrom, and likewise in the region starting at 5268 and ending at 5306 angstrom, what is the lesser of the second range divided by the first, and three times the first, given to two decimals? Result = 0.42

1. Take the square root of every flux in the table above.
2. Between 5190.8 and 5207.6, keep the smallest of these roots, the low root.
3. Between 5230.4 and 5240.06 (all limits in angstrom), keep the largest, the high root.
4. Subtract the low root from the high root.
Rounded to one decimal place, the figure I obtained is 3.3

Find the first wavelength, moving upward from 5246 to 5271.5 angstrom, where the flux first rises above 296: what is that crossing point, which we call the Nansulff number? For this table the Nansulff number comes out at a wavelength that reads 5246.70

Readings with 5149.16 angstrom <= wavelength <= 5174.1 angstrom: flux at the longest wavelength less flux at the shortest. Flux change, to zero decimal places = -17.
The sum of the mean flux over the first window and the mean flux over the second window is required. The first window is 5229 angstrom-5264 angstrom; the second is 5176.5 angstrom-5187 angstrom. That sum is 699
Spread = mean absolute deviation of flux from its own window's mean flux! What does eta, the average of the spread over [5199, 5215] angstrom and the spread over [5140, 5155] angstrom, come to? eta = 26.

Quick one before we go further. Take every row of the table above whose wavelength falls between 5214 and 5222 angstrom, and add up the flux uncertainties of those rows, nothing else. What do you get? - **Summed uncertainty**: 222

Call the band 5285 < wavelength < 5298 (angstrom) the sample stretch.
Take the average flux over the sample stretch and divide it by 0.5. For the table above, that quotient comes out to 513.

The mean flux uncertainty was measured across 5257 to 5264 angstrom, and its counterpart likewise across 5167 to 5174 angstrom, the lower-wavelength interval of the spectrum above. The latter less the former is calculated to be -0.7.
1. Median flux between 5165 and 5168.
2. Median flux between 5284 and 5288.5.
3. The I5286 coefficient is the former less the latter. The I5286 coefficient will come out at -84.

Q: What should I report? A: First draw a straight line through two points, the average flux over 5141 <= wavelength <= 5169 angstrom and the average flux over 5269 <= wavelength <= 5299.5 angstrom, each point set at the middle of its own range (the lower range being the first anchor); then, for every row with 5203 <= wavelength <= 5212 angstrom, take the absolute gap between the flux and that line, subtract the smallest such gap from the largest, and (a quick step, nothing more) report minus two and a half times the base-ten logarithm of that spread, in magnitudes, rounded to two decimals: -4.40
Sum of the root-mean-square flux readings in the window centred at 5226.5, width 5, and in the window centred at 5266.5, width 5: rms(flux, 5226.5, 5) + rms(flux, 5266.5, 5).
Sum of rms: 684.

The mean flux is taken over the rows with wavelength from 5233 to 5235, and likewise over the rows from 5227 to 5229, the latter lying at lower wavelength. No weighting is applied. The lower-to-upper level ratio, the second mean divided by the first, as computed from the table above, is 0.98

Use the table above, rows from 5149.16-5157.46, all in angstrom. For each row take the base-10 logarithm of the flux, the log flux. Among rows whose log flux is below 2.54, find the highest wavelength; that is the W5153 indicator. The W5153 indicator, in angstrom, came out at 5156.87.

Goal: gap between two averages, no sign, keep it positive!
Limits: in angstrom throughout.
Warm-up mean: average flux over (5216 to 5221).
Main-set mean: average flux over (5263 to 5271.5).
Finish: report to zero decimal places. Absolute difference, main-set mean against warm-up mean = 143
